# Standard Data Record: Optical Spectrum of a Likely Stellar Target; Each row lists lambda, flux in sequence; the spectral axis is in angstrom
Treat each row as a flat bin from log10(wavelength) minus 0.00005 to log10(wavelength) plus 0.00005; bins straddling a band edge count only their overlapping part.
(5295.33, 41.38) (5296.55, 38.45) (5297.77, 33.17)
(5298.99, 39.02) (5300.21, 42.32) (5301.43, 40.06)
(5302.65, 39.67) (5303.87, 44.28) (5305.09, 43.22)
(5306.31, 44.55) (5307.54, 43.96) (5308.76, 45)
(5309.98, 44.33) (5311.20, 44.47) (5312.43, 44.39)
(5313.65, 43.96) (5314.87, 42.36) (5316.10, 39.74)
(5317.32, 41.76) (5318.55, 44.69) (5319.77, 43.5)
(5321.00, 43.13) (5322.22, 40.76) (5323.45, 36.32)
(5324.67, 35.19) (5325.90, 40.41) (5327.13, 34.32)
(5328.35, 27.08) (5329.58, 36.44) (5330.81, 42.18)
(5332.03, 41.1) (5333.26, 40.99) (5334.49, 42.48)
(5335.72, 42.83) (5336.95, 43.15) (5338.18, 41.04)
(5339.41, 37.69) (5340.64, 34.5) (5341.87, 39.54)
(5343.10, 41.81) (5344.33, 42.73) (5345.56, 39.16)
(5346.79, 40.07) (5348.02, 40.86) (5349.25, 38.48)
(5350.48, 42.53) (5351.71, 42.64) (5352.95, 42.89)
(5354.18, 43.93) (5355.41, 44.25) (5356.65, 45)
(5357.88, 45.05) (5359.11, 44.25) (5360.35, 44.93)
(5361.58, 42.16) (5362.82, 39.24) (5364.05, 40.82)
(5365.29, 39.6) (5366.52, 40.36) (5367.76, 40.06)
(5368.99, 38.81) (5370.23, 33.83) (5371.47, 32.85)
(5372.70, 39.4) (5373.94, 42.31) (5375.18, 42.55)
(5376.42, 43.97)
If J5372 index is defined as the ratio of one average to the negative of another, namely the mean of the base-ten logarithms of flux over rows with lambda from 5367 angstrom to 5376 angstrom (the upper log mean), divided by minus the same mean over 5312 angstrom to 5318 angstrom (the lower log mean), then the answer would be -0.97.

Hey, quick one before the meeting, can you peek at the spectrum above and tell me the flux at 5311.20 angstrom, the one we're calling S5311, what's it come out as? 44.47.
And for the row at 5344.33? 42.73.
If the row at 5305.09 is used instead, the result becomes 43.22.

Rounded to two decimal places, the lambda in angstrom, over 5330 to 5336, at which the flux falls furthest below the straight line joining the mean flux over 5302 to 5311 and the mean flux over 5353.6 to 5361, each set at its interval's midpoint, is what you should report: 5333.26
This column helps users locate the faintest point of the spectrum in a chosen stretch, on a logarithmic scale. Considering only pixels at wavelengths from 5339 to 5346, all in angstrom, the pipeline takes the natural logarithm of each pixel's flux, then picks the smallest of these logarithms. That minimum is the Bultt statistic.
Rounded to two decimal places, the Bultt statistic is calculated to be 3.54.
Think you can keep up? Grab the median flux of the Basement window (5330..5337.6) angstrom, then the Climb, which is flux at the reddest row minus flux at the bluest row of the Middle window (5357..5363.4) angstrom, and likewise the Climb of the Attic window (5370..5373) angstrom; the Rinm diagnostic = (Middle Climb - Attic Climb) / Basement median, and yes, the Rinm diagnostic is -0.3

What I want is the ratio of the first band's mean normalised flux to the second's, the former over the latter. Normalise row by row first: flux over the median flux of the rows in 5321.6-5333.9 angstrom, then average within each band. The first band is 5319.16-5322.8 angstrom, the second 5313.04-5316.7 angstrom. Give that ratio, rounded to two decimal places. 1.01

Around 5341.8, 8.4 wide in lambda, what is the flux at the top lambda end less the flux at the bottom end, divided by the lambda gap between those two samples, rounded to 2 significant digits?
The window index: -0.25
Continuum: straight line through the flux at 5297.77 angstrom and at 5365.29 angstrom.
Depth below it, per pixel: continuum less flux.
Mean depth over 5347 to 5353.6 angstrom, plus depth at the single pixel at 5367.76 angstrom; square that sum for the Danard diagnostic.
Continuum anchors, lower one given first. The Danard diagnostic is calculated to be 12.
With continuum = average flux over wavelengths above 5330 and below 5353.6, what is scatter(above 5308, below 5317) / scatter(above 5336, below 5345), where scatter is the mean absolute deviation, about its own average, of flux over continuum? 0.57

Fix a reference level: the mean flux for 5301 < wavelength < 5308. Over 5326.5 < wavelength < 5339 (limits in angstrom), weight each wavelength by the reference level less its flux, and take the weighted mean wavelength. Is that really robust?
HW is 5329.0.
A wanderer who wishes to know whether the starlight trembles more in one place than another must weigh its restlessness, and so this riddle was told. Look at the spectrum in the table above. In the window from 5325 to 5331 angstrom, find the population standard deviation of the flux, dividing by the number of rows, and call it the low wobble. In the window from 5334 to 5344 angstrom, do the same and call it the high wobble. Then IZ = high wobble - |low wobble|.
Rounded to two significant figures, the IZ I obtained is -2.5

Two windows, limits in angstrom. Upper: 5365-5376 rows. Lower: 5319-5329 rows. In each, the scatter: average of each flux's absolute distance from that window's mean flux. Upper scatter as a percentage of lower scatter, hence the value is 57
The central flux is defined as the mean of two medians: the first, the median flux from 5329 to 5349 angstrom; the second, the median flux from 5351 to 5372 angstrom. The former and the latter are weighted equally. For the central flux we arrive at 41.6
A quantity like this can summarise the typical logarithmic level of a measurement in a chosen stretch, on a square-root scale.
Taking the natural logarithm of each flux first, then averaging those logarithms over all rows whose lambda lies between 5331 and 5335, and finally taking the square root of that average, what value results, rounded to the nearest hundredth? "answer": 1.93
